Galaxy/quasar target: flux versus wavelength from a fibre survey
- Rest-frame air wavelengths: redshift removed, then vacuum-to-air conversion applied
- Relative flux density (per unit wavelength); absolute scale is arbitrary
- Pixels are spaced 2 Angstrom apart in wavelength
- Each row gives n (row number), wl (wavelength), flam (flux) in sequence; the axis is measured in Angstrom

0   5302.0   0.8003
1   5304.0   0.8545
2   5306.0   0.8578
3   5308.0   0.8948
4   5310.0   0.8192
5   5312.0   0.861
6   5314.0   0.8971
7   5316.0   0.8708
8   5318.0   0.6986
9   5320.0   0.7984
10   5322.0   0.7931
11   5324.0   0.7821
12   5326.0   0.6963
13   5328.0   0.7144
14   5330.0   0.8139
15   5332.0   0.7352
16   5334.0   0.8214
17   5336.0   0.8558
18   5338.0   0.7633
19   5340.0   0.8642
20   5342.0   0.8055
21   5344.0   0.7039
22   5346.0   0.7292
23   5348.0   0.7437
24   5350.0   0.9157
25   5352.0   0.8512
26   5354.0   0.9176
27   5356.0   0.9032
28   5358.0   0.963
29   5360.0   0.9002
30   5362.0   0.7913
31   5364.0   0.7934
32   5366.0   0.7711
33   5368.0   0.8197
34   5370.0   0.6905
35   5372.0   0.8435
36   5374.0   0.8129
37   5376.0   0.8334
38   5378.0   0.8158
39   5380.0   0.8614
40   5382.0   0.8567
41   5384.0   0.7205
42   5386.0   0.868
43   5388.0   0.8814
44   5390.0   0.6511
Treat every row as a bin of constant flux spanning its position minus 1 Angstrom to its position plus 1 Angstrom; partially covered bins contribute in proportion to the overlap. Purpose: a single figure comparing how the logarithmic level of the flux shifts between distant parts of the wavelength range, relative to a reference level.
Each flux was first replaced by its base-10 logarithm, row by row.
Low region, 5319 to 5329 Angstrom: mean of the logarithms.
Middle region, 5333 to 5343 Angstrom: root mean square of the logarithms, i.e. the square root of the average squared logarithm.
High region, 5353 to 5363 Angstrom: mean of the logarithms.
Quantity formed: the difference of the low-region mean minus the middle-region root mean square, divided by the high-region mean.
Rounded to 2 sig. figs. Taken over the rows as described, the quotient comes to 4.3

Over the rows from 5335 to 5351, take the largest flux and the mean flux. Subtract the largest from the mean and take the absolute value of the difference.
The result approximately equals 0.12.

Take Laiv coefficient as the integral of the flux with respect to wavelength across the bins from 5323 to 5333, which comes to 7.48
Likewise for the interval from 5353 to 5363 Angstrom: 8.95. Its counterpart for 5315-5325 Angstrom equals 7.89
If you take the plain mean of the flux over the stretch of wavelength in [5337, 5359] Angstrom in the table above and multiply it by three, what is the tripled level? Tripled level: 2.50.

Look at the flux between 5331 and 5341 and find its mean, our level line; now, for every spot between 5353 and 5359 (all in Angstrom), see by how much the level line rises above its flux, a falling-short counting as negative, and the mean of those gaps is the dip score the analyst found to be -0.12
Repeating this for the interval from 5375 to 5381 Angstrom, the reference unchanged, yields -0.03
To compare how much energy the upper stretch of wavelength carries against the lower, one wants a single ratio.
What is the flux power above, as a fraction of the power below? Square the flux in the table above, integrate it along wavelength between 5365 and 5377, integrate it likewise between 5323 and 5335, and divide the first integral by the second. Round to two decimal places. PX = 1.09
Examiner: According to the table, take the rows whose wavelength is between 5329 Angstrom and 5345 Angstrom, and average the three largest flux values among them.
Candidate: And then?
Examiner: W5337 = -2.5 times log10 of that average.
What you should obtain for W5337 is 0.18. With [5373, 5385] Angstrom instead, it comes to 0.18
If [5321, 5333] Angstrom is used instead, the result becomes 0.25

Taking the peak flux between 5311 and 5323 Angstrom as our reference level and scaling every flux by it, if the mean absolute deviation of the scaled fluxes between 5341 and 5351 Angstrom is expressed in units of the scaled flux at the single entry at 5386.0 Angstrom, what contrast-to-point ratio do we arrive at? 0.075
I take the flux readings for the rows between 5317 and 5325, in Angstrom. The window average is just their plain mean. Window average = 0.77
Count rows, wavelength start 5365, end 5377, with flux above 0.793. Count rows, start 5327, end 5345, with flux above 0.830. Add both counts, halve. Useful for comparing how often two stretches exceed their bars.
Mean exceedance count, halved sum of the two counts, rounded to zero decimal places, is 3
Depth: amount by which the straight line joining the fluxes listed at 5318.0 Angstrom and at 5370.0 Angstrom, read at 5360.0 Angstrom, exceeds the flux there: -0.21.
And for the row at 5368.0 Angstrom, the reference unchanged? -0.13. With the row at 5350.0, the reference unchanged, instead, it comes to -0.22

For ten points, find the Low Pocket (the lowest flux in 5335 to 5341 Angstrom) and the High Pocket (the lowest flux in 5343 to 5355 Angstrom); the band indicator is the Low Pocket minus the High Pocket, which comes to 0.059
